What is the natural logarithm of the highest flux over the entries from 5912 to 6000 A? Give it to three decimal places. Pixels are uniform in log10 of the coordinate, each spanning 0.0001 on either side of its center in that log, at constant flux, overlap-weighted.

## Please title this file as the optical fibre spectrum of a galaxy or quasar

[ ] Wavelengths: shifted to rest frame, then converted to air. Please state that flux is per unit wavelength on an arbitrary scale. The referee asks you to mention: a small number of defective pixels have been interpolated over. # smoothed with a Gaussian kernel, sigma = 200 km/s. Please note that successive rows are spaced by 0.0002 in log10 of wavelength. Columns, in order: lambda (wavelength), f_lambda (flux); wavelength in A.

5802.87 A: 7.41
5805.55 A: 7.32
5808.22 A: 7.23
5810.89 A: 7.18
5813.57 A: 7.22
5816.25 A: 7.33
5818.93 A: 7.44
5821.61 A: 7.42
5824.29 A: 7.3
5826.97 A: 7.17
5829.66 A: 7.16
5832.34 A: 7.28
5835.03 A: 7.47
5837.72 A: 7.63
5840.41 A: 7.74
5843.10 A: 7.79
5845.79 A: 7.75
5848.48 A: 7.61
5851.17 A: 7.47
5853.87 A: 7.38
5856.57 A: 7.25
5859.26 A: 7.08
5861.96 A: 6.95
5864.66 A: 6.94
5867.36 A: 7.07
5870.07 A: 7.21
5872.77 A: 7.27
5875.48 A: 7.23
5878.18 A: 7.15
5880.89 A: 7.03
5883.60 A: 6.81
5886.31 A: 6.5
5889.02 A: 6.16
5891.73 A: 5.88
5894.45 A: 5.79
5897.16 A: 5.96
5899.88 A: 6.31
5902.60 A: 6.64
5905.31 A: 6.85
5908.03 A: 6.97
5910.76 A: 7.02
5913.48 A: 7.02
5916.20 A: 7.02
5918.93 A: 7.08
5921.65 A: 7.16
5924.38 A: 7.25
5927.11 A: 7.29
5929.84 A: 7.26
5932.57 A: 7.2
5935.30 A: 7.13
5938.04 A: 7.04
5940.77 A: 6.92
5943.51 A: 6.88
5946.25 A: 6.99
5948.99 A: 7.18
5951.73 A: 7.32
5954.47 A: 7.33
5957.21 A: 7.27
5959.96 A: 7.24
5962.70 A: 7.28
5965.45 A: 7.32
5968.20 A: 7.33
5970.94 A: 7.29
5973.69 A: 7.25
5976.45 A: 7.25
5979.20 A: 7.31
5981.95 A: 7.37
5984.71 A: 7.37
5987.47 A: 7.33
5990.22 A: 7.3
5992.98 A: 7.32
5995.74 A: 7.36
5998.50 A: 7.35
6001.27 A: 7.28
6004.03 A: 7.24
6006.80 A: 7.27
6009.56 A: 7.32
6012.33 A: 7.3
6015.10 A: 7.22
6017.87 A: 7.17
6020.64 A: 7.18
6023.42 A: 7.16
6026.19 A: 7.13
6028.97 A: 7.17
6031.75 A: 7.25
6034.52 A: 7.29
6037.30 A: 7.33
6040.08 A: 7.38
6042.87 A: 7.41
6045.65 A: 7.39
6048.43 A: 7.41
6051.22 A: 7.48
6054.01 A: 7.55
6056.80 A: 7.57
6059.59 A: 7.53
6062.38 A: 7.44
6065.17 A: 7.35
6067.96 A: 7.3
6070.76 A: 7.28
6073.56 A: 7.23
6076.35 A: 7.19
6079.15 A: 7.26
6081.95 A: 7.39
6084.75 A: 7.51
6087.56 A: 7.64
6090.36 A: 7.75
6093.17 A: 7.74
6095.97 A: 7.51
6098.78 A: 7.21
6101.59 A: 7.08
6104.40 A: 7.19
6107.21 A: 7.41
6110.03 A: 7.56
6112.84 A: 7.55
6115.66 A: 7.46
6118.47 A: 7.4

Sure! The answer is 1.997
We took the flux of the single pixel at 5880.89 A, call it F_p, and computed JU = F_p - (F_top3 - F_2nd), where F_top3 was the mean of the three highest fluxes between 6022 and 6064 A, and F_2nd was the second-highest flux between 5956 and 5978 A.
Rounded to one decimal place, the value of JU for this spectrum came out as 6.8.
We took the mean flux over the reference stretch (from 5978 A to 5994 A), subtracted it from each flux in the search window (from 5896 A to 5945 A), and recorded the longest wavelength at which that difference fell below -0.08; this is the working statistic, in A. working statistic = 5943.51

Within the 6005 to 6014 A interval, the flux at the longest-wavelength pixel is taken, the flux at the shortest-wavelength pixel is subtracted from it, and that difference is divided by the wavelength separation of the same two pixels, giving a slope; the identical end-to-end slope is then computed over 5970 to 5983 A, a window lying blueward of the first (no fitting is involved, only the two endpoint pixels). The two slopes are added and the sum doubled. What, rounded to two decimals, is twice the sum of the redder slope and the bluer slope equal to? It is 0.03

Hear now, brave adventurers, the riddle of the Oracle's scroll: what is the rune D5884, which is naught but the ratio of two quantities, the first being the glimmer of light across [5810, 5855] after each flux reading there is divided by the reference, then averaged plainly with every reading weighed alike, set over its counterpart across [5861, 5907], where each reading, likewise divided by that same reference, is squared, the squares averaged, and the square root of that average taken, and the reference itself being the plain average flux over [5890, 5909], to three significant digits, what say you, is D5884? 1.11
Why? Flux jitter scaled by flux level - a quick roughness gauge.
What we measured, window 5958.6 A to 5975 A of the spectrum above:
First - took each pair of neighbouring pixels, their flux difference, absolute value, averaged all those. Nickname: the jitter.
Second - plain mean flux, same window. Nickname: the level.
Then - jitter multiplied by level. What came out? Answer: 0.25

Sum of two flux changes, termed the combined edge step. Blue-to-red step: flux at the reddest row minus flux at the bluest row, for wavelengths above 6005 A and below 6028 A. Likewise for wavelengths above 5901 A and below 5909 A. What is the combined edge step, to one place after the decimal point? 0.2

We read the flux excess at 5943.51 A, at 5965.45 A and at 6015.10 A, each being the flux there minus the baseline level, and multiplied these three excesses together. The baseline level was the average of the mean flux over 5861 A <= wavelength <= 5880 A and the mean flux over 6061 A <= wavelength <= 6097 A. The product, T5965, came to 0.0010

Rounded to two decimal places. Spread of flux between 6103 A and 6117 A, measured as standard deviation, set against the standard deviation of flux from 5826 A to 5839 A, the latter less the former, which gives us 0.05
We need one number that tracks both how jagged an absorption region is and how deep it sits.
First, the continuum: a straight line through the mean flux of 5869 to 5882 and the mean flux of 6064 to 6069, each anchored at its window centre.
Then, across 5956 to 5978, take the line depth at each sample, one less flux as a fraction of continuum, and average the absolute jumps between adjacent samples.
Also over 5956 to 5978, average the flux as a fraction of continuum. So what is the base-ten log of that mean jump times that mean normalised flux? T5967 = -2.40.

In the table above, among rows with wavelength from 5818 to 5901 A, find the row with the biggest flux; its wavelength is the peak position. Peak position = 5843.10 A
